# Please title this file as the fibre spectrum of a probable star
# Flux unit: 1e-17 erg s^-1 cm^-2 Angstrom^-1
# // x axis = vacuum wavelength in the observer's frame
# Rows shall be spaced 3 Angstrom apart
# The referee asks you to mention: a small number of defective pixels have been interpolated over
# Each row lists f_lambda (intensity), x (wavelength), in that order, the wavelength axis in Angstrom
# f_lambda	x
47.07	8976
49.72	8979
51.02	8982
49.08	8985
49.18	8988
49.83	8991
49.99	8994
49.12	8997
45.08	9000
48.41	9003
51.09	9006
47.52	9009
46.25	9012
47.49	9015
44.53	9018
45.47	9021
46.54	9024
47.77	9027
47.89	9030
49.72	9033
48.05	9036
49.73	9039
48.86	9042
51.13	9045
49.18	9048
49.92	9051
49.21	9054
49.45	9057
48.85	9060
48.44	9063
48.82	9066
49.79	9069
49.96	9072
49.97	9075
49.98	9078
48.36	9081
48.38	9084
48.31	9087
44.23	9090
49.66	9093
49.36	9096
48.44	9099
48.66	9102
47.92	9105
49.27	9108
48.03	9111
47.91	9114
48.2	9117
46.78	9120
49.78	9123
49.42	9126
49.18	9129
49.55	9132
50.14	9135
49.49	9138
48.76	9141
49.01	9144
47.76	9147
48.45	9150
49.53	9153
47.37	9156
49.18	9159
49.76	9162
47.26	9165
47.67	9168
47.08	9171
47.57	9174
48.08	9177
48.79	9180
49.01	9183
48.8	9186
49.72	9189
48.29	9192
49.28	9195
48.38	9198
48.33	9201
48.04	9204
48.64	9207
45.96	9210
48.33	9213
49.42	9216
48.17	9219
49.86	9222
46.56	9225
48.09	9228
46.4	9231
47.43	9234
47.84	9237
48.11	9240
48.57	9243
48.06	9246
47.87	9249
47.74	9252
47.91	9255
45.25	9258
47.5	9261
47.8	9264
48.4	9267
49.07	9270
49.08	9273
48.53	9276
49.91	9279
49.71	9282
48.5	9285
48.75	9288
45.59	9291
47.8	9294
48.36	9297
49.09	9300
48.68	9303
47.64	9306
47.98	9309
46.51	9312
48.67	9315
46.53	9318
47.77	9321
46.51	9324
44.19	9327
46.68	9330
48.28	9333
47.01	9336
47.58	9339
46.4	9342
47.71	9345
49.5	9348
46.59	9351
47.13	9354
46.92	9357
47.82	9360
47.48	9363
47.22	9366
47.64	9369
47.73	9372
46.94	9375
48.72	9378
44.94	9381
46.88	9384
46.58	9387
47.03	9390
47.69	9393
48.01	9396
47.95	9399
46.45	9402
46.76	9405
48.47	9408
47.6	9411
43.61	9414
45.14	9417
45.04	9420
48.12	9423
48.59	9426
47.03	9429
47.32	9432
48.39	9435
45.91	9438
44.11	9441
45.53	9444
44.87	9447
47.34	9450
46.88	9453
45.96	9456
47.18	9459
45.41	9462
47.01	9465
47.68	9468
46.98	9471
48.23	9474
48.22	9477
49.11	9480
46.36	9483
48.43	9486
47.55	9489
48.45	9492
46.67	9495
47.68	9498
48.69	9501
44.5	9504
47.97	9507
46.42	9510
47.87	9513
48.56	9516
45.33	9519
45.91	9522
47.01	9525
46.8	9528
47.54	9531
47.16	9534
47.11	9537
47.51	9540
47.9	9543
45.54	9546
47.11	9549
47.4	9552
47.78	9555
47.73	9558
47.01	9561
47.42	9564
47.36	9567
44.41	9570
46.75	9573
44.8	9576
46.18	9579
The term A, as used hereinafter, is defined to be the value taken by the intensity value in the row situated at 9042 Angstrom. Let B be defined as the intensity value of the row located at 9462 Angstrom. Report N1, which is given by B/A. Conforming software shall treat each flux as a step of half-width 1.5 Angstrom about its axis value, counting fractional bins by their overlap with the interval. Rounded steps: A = 48.86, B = 45.41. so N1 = 0.93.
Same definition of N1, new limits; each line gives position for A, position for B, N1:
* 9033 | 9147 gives 0.96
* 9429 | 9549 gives 1.00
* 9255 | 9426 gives 1.01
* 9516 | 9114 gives 0.99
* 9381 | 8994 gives 1.11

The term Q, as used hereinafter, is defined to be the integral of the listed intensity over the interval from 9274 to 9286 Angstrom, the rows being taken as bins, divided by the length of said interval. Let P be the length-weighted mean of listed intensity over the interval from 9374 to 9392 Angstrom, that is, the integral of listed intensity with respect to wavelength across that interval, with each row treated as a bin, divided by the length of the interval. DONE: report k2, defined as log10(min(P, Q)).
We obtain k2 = 1.67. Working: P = 46.9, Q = 49.2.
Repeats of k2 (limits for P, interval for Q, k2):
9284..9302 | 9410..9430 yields 1.67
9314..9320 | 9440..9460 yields 1.66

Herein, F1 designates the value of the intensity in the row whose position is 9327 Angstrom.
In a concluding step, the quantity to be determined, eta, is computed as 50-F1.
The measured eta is 5.8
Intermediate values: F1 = 44.19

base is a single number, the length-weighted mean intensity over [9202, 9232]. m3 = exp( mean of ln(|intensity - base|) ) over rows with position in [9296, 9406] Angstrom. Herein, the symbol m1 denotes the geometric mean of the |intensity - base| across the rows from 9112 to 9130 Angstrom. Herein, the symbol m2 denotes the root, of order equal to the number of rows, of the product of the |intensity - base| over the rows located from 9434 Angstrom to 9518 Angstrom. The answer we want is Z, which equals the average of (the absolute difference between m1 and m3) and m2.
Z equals 0.41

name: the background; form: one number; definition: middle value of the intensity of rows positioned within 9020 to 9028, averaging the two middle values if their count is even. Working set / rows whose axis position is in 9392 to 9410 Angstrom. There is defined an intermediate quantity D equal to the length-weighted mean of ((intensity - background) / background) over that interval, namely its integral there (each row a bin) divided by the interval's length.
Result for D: 0.02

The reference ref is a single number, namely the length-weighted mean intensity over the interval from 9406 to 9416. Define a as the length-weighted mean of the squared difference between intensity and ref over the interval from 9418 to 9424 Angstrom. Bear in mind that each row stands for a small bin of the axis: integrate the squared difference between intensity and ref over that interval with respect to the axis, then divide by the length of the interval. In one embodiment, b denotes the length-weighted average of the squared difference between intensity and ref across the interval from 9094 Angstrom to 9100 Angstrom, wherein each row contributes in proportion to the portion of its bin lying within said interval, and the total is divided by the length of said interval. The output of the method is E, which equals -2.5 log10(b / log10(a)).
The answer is -3.1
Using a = 2.3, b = 6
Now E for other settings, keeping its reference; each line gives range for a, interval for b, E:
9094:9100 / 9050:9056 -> -2.6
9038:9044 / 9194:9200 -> -1.9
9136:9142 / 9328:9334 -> -0.8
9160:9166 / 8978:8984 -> -3.2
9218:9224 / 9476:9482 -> -1.9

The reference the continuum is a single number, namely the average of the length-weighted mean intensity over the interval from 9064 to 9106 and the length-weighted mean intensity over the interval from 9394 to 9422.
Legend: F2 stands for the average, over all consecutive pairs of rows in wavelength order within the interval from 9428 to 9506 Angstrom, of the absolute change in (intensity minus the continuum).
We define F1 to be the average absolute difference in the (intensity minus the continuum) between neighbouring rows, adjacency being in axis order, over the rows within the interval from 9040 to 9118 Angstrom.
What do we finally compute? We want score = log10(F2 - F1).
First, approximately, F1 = 0.994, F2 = 1.37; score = -0.4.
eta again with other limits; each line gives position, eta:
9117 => 1.8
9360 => 2.2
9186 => 1.2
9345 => 2.3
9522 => 4.1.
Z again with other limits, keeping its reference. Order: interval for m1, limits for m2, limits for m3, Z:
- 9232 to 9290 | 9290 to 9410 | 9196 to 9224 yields 0.31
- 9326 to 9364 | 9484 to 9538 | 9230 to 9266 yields 0.55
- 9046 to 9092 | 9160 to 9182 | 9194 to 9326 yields 0.59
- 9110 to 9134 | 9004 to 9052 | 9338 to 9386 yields 0.57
